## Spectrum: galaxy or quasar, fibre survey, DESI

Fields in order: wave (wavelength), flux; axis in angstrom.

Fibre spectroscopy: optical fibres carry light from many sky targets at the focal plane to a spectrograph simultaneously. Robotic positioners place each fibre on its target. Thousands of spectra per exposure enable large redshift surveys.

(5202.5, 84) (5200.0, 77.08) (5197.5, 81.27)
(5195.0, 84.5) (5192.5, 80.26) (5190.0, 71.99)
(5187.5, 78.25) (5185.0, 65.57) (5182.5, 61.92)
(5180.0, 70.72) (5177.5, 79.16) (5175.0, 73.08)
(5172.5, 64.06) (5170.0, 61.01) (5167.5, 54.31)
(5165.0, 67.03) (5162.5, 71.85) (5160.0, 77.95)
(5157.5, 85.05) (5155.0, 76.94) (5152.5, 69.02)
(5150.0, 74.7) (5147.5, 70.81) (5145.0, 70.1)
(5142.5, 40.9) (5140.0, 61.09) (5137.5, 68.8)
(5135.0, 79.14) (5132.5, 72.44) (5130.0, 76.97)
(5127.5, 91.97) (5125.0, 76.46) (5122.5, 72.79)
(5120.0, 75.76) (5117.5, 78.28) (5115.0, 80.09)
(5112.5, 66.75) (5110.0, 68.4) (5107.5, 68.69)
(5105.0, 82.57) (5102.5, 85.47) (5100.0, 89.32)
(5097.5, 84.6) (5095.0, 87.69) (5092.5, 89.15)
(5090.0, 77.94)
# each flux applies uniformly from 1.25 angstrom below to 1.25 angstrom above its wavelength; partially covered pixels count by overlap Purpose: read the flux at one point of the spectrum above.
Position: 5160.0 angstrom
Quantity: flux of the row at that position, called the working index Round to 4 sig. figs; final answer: 77.95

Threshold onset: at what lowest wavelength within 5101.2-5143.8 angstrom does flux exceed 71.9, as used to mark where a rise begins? 5102.5 angstrom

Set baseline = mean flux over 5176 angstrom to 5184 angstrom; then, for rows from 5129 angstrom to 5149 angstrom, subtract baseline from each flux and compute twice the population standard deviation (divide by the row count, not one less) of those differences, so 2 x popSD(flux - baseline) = 23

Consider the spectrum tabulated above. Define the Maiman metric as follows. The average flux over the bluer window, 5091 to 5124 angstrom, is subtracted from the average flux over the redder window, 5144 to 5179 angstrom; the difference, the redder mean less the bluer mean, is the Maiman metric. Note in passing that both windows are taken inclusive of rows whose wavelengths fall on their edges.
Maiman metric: -8.1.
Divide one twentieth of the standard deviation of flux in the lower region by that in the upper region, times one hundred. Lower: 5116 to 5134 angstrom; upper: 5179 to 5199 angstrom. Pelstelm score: 4.1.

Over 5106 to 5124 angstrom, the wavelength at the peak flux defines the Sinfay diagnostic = 5115.0 angstrom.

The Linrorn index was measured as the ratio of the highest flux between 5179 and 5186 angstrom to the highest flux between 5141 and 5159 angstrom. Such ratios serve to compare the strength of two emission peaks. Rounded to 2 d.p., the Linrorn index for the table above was 0.83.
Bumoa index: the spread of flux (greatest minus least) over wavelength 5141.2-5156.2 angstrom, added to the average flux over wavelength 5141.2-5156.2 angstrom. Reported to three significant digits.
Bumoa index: 103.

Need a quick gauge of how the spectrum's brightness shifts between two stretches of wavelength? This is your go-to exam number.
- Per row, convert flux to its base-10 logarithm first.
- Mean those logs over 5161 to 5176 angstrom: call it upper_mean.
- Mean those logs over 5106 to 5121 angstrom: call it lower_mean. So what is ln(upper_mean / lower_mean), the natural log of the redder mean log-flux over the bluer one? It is -0.027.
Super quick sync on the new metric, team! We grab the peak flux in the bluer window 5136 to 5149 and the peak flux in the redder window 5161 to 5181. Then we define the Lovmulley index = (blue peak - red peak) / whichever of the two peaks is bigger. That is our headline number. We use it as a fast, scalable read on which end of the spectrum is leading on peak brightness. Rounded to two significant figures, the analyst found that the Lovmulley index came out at -0.11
